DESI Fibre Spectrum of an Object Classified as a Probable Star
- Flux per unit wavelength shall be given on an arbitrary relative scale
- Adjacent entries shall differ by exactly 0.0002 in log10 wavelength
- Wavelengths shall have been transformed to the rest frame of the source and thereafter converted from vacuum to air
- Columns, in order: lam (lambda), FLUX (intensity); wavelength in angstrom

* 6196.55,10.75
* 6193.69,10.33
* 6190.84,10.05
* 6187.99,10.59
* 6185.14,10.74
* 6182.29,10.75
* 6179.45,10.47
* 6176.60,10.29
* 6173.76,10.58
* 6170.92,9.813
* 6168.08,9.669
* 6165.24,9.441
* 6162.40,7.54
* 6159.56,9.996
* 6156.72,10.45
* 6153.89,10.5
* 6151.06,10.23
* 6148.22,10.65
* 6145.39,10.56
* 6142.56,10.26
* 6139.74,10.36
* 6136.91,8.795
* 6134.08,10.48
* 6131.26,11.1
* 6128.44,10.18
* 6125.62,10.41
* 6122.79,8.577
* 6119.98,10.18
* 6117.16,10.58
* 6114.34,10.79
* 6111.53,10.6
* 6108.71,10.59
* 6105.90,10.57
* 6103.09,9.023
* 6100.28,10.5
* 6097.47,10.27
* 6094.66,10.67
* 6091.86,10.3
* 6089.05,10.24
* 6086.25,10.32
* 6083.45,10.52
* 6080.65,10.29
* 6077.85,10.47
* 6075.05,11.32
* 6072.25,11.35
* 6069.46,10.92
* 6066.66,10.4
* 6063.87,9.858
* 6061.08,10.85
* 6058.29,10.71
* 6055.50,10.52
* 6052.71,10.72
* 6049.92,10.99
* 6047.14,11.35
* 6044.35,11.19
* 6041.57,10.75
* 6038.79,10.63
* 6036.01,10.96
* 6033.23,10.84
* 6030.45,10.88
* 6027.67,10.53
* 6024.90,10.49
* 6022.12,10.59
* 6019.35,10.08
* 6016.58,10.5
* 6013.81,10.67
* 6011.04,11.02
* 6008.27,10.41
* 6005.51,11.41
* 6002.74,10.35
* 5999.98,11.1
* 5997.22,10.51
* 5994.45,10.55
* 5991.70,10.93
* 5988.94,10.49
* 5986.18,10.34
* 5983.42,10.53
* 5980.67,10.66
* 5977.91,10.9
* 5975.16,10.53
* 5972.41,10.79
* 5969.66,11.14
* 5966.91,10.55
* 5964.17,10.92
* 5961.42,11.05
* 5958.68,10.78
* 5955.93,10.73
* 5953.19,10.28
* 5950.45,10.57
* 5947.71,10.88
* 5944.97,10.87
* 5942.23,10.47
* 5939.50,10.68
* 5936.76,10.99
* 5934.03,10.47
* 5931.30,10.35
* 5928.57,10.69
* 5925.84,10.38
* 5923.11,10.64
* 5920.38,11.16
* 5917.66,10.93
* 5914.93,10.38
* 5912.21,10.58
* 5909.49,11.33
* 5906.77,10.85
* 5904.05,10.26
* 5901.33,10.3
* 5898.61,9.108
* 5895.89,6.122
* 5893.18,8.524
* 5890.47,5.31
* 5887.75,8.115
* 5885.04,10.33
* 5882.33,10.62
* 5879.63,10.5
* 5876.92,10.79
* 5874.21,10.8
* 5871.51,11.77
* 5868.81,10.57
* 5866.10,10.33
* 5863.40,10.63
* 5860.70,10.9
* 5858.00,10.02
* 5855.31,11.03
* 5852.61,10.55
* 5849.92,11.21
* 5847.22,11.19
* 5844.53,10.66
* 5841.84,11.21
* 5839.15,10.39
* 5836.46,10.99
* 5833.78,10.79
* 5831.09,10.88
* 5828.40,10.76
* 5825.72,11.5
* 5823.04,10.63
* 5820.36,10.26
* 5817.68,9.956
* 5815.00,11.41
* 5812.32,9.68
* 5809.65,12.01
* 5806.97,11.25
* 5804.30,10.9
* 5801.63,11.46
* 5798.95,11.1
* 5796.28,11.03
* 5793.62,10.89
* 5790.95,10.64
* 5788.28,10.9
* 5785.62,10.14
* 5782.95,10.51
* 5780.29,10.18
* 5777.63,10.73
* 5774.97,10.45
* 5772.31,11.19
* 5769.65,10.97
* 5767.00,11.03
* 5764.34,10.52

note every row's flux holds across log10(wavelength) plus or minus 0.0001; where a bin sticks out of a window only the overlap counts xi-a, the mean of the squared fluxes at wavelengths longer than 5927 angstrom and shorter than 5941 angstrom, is 113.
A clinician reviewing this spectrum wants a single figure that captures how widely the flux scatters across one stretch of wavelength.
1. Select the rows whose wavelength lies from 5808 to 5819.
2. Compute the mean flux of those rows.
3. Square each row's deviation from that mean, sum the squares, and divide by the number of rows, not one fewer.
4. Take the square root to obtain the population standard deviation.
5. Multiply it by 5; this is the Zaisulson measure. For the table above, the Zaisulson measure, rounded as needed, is 4.9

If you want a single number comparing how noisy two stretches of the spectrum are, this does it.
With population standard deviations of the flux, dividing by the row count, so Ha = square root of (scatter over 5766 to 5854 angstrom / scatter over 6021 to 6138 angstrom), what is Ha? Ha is 0.91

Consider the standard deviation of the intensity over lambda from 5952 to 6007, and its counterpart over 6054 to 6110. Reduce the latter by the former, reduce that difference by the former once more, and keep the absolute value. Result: 0.11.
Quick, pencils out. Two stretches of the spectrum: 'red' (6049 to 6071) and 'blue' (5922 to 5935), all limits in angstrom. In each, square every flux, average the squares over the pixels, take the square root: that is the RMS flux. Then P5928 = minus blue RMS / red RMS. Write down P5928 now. -0.99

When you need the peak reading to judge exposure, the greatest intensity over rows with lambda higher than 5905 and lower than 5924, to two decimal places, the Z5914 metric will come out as 11.33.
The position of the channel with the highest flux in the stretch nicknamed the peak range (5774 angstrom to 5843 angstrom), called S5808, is 5809.65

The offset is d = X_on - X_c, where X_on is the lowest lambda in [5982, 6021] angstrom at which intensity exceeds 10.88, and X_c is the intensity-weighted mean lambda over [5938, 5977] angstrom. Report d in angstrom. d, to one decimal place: 34.3 angstrom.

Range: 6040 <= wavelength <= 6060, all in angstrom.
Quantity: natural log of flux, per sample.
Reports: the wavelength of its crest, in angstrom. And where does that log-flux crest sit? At 6047.14 angstrom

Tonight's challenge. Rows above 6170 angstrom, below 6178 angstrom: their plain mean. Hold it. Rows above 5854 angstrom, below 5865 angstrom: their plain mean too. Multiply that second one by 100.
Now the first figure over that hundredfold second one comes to 0.0096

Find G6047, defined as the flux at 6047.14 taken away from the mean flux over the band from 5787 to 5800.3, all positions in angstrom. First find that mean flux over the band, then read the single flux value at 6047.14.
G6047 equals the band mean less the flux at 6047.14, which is -0.44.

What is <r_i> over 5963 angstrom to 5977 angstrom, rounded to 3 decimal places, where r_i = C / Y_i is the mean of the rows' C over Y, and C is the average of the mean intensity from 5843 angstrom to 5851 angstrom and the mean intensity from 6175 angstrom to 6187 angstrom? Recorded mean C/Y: 1.001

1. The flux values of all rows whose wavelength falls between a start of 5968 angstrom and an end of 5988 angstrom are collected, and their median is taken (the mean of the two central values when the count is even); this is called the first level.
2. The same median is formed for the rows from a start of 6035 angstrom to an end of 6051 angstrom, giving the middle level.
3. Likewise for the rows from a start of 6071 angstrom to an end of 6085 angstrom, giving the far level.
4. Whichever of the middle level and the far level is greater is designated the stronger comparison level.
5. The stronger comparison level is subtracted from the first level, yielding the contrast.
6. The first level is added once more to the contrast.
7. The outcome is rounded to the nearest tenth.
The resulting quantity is 10.3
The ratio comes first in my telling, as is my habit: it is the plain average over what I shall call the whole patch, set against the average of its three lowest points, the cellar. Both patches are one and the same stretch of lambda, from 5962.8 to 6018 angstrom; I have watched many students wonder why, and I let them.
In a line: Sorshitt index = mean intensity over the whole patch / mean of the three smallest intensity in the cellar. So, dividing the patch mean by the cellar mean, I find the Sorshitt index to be 1.03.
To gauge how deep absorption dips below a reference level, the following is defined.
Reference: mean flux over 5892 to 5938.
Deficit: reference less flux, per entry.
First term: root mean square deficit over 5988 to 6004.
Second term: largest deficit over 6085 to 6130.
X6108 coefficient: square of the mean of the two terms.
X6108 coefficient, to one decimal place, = 1.2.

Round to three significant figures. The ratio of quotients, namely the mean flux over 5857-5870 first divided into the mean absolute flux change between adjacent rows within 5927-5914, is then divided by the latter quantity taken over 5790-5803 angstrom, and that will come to 0.181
